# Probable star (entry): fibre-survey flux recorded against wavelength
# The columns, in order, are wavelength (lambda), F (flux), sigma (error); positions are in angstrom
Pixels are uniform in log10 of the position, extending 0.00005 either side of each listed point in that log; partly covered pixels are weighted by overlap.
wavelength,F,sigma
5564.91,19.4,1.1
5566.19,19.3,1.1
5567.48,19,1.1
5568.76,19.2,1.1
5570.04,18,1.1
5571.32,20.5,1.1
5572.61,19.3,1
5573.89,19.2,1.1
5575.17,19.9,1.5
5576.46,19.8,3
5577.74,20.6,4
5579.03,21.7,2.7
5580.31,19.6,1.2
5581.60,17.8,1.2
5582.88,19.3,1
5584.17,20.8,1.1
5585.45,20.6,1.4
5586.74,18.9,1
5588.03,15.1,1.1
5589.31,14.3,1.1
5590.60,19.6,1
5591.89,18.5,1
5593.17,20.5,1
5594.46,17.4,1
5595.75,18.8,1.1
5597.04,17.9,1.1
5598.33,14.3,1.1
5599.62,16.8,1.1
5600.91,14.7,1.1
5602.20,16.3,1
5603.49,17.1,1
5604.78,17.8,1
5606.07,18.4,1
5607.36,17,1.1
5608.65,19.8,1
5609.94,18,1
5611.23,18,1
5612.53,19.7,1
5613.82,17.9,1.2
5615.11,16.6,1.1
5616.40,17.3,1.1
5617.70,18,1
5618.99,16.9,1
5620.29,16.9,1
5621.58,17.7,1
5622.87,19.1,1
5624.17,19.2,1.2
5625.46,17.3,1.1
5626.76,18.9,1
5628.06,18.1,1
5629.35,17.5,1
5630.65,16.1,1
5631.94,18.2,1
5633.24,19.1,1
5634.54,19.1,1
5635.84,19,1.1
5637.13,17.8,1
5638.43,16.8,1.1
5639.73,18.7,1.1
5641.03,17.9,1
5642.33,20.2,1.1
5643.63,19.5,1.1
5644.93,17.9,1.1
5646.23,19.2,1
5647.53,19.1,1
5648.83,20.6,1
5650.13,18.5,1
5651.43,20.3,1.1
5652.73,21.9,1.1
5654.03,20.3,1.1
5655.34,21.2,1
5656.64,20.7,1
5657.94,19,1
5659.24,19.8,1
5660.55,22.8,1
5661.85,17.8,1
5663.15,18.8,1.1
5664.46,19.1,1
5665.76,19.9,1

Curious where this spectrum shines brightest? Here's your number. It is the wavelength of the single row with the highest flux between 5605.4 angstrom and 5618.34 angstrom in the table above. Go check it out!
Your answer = 5608.65 angstrom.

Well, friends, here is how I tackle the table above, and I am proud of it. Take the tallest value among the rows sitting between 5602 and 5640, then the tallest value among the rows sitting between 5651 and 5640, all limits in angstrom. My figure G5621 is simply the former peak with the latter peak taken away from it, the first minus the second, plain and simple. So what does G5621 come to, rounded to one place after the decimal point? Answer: -0.8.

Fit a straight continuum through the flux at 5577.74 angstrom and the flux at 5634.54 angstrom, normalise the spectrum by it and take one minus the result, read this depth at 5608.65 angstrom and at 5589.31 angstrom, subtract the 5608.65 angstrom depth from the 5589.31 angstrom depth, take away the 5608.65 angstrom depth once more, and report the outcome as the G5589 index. 0.30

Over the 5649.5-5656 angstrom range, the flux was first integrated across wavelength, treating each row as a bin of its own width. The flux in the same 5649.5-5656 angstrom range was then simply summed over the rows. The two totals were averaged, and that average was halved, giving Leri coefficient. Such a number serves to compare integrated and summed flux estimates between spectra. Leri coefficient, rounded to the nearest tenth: 58.8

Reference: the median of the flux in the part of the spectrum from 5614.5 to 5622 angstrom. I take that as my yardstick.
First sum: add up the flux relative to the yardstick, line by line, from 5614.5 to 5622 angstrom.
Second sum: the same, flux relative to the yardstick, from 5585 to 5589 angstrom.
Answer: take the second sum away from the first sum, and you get 2.9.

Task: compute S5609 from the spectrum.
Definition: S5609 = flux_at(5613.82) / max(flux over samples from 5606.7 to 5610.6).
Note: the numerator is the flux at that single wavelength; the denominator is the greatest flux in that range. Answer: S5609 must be 0.90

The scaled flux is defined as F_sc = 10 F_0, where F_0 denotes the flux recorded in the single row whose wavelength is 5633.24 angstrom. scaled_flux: 191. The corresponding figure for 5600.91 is 147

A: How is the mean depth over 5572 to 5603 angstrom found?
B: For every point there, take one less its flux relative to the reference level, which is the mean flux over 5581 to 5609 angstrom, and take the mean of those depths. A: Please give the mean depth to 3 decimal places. -0.034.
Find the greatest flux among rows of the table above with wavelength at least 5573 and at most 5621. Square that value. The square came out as 471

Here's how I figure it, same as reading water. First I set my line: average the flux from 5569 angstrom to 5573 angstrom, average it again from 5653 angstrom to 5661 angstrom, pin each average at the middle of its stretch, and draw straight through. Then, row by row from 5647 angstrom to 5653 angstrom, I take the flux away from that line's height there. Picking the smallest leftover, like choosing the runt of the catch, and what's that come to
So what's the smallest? -1.3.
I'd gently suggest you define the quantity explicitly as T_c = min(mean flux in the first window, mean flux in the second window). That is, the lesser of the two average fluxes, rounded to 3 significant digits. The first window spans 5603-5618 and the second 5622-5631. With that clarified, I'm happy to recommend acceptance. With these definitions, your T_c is 18.0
